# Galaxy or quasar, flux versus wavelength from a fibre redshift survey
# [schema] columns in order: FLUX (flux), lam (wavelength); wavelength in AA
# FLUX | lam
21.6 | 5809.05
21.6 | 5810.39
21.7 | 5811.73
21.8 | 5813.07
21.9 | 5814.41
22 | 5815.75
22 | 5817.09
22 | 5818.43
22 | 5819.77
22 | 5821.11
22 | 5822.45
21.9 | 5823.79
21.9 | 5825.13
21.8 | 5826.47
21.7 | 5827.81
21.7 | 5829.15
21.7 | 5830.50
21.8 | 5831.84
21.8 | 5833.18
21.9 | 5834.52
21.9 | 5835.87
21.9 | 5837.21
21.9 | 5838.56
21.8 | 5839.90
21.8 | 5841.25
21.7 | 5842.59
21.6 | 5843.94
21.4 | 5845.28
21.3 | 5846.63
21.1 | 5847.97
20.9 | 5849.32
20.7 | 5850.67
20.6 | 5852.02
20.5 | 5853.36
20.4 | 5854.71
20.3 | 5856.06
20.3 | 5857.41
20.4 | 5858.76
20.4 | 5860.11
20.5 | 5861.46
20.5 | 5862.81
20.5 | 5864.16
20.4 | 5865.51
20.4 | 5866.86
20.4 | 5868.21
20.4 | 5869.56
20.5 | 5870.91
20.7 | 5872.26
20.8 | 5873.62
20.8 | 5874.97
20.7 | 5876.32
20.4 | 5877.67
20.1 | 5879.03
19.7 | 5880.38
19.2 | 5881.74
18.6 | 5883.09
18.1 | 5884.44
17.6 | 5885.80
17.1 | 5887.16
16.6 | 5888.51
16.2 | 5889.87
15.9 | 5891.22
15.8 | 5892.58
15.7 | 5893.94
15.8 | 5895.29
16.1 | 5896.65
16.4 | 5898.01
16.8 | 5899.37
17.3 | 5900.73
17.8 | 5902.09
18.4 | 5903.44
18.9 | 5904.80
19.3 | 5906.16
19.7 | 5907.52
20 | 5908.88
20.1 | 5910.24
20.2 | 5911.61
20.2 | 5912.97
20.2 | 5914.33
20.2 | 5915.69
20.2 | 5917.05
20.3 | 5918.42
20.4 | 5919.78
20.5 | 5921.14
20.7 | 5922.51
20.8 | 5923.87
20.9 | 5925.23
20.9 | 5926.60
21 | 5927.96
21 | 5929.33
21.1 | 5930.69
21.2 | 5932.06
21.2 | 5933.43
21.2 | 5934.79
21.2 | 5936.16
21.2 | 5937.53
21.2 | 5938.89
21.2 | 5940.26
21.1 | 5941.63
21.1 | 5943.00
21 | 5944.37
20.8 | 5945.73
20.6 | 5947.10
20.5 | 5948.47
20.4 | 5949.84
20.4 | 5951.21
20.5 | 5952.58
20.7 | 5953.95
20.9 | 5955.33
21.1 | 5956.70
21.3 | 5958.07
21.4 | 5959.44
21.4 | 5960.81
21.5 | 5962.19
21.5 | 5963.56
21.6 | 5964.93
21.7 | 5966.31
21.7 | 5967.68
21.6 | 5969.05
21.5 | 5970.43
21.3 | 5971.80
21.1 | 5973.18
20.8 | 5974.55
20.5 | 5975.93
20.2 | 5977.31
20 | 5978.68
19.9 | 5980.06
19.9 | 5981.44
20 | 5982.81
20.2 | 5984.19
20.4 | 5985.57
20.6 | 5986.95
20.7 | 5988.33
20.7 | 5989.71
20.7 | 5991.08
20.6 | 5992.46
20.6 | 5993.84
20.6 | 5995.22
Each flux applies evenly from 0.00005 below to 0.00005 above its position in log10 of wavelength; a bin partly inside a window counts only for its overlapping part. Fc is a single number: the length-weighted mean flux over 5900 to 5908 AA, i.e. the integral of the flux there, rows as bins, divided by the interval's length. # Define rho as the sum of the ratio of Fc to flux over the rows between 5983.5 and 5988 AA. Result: 2.73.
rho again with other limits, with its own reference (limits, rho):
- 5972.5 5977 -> 2.67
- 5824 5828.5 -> 2.55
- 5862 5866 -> 2.72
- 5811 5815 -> 2.55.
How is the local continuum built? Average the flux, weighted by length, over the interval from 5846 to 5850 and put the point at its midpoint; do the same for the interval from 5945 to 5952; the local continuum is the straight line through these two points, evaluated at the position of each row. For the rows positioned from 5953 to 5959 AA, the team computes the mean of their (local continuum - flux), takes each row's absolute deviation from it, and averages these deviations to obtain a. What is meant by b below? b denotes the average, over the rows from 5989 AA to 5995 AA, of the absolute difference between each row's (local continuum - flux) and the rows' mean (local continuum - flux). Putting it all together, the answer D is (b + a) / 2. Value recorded 0.12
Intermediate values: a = 0.21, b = 0.04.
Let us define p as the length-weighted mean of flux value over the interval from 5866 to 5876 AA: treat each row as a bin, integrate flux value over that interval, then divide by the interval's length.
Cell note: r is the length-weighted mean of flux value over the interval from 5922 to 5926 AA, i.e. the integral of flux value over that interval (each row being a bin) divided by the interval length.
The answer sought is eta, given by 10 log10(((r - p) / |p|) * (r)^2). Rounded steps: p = 20.6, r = 20.8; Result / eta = 7.0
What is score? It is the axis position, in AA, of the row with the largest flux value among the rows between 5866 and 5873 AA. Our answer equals 5872.26 AA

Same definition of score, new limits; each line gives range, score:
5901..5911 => 5910.24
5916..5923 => 5922.51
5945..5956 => 5955.33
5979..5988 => 5986.95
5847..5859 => 5847.97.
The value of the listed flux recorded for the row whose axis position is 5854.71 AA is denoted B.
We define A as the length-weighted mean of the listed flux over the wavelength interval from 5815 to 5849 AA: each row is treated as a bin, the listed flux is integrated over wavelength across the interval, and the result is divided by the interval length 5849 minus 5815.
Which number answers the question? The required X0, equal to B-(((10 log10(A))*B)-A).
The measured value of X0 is -231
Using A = 21.8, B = 20.4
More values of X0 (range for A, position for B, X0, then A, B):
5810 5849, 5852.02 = -233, 21.8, 20.6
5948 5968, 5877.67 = -229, 21.1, 20.4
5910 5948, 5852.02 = -230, 20.8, 20.6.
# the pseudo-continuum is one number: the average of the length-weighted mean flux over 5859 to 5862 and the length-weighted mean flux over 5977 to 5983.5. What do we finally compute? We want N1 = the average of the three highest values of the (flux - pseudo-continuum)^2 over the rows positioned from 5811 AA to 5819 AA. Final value 3.2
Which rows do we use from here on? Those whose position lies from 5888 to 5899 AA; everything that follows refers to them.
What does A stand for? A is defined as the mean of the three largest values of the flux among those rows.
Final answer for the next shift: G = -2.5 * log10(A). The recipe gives -3.04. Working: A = 16.40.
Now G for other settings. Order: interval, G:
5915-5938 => -3.32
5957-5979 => -3.34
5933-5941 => -3.32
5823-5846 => -3.35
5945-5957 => -3.30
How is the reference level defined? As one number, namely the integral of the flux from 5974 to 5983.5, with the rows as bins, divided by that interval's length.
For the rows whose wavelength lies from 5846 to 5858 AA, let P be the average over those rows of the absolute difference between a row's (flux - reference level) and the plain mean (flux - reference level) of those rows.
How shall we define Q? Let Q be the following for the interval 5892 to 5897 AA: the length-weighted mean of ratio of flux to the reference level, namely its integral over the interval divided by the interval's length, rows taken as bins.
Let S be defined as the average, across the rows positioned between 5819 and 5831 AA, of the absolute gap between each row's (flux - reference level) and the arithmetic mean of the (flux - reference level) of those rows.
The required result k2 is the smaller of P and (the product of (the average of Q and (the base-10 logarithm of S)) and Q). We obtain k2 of -0.06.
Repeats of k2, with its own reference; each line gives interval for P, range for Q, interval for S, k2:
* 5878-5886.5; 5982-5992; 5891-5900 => 0.26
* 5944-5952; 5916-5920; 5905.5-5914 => 0.19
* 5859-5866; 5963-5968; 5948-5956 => 0.05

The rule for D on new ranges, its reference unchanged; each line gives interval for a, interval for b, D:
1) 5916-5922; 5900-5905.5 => 0.33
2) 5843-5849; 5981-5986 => 0.16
